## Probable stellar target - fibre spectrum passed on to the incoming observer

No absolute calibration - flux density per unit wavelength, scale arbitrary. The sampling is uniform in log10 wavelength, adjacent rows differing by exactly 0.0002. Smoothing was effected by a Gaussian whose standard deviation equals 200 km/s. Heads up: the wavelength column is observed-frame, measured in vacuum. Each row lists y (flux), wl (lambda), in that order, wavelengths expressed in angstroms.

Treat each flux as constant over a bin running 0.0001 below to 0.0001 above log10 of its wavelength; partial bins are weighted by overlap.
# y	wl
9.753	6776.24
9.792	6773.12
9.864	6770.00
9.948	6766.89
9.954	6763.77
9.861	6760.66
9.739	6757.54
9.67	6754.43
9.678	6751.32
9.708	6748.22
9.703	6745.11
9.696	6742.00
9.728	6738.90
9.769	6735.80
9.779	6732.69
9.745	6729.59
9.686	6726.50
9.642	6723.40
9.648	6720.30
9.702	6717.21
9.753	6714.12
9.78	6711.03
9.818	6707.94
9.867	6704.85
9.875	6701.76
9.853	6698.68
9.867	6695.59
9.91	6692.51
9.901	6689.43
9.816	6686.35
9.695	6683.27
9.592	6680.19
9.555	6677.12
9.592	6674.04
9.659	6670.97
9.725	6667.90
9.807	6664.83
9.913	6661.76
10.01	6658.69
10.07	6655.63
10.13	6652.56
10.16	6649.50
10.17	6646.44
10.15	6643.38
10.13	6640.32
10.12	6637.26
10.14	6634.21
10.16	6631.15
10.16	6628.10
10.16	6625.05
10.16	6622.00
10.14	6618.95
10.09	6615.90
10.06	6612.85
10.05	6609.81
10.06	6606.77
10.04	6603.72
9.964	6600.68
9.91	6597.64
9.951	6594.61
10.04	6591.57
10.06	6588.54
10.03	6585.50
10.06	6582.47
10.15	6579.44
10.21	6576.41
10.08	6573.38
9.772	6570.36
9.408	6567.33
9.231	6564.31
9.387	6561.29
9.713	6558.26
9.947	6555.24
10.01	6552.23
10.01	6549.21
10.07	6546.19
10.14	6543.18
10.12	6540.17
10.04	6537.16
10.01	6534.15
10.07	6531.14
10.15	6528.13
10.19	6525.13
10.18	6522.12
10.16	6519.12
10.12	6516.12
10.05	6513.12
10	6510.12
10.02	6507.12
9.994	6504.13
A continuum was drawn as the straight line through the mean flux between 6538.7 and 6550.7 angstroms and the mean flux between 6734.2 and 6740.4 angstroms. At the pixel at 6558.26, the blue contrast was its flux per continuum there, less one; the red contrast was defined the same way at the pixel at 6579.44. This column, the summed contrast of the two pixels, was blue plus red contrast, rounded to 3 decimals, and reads -0.022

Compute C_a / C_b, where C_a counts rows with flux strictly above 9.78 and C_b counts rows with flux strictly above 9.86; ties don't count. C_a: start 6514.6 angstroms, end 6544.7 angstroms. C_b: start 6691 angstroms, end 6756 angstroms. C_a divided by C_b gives 2.5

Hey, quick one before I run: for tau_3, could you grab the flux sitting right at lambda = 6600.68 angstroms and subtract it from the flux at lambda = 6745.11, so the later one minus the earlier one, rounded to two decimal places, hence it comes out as -0.26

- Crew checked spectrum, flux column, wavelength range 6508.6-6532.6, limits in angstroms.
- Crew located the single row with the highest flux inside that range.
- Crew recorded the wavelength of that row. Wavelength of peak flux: 6525.13 angstroms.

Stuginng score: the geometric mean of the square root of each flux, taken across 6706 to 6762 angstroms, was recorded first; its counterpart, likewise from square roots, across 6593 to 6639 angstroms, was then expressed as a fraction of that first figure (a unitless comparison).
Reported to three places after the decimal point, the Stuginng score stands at 1.018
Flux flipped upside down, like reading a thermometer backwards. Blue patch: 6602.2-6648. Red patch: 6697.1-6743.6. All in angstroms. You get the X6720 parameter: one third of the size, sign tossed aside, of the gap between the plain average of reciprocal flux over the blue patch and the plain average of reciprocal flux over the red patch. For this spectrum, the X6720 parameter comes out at 0.0012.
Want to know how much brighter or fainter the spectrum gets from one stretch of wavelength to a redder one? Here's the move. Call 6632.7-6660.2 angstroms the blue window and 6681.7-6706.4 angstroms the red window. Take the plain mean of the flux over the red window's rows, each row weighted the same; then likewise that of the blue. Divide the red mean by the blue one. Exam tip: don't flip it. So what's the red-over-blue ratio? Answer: 0.97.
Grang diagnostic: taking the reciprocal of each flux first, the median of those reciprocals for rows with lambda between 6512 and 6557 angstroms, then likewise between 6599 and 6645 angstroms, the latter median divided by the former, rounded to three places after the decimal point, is 0.994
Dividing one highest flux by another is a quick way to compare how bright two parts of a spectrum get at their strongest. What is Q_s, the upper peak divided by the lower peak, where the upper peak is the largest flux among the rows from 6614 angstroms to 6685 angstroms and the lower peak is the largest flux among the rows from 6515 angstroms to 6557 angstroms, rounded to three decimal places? 0.998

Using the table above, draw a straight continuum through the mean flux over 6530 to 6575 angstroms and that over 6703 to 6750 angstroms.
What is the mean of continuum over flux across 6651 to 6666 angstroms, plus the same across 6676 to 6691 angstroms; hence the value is 1.99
